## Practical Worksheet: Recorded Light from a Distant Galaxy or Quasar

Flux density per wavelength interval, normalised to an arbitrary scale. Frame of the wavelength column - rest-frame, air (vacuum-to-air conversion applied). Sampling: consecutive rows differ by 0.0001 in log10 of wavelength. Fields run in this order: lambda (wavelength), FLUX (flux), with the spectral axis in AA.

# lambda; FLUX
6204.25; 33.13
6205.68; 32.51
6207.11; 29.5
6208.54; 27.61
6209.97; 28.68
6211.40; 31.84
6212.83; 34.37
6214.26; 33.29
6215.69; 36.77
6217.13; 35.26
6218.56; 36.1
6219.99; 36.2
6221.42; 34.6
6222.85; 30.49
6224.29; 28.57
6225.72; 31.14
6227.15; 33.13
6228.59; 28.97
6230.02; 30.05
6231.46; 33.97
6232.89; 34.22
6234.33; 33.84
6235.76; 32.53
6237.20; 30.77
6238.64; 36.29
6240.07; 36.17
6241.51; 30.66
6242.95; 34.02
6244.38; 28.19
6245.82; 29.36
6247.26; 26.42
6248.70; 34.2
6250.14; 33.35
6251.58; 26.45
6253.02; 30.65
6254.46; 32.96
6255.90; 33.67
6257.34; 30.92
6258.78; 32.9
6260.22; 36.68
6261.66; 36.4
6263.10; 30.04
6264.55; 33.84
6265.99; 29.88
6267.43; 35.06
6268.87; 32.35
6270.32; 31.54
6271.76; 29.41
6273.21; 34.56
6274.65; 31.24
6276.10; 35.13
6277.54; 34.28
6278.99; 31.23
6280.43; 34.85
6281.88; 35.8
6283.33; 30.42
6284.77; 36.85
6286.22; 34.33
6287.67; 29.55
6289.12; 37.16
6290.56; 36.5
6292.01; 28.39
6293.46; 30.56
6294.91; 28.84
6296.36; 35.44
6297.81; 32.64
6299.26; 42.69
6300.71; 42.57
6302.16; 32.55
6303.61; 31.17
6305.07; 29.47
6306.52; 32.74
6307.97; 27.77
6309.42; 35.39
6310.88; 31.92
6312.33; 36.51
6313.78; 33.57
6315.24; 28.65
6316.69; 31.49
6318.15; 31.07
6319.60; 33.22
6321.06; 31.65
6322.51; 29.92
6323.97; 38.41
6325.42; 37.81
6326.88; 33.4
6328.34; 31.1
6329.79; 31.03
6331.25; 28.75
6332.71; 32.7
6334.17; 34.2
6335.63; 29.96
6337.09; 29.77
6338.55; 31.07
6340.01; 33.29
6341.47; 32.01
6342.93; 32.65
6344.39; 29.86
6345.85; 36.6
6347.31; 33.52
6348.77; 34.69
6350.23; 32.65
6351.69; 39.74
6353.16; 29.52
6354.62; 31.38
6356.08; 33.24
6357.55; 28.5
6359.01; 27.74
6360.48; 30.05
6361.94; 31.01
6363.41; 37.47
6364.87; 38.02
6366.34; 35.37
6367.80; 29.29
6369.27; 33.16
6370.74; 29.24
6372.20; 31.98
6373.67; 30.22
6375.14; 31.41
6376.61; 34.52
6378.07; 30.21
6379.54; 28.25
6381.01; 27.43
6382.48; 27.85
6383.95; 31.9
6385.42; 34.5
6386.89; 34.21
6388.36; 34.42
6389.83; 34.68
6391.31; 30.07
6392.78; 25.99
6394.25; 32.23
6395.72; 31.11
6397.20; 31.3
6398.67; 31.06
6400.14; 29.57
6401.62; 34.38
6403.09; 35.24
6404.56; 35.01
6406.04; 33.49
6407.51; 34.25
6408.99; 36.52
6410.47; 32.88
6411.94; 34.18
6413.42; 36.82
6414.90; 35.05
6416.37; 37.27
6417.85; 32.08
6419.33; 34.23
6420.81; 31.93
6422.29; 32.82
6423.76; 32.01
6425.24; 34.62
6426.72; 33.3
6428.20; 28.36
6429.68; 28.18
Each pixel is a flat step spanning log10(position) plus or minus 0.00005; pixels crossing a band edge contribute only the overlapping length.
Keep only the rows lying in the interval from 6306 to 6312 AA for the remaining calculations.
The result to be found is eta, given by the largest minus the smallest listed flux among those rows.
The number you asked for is 8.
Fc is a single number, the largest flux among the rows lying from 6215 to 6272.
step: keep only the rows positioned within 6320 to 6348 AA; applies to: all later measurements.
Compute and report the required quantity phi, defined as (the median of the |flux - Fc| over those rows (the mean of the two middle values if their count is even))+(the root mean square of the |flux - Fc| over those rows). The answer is 9.8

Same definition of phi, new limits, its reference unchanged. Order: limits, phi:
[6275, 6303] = 8.8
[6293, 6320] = 10.7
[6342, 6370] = 9.3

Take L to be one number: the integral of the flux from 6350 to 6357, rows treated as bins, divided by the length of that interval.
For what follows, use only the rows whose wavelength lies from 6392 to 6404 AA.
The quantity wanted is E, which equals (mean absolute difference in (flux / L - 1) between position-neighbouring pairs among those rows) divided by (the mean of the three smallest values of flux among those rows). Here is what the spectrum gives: 0.0022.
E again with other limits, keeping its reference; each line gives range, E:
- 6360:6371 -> 0.0036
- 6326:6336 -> 0.0024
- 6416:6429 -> 0.0025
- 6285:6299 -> 0.0045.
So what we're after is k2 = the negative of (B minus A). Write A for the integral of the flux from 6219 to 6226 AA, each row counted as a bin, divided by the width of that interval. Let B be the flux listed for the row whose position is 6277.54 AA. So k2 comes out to -1.8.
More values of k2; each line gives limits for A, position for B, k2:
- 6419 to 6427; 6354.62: 1.7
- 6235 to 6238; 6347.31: -1.7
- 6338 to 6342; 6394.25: -0.1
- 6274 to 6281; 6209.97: 4.7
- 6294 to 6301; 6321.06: 4.3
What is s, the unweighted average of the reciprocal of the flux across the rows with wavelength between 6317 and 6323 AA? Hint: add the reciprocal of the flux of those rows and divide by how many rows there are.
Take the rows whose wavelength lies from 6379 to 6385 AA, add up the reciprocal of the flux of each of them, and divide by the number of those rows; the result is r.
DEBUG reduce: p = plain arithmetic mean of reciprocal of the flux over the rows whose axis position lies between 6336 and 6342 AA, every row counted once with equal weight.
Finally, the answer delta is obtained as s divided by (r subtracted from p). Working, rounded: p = 0.0318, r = 0.0348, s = 0.0318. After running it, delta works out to -11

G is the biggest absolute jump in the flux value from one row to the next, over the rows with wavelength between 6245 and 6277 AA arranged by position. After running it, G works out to 8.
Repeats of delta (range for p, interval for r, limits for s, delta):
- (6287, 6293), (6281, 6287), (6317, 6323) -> 20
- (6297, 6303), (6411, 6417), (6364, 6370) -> -34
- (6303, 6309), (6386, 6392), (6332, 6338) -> 10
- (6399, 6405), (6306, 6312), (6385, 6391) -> -18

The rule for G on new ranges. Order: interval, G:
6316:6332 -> 8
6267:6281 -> 5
